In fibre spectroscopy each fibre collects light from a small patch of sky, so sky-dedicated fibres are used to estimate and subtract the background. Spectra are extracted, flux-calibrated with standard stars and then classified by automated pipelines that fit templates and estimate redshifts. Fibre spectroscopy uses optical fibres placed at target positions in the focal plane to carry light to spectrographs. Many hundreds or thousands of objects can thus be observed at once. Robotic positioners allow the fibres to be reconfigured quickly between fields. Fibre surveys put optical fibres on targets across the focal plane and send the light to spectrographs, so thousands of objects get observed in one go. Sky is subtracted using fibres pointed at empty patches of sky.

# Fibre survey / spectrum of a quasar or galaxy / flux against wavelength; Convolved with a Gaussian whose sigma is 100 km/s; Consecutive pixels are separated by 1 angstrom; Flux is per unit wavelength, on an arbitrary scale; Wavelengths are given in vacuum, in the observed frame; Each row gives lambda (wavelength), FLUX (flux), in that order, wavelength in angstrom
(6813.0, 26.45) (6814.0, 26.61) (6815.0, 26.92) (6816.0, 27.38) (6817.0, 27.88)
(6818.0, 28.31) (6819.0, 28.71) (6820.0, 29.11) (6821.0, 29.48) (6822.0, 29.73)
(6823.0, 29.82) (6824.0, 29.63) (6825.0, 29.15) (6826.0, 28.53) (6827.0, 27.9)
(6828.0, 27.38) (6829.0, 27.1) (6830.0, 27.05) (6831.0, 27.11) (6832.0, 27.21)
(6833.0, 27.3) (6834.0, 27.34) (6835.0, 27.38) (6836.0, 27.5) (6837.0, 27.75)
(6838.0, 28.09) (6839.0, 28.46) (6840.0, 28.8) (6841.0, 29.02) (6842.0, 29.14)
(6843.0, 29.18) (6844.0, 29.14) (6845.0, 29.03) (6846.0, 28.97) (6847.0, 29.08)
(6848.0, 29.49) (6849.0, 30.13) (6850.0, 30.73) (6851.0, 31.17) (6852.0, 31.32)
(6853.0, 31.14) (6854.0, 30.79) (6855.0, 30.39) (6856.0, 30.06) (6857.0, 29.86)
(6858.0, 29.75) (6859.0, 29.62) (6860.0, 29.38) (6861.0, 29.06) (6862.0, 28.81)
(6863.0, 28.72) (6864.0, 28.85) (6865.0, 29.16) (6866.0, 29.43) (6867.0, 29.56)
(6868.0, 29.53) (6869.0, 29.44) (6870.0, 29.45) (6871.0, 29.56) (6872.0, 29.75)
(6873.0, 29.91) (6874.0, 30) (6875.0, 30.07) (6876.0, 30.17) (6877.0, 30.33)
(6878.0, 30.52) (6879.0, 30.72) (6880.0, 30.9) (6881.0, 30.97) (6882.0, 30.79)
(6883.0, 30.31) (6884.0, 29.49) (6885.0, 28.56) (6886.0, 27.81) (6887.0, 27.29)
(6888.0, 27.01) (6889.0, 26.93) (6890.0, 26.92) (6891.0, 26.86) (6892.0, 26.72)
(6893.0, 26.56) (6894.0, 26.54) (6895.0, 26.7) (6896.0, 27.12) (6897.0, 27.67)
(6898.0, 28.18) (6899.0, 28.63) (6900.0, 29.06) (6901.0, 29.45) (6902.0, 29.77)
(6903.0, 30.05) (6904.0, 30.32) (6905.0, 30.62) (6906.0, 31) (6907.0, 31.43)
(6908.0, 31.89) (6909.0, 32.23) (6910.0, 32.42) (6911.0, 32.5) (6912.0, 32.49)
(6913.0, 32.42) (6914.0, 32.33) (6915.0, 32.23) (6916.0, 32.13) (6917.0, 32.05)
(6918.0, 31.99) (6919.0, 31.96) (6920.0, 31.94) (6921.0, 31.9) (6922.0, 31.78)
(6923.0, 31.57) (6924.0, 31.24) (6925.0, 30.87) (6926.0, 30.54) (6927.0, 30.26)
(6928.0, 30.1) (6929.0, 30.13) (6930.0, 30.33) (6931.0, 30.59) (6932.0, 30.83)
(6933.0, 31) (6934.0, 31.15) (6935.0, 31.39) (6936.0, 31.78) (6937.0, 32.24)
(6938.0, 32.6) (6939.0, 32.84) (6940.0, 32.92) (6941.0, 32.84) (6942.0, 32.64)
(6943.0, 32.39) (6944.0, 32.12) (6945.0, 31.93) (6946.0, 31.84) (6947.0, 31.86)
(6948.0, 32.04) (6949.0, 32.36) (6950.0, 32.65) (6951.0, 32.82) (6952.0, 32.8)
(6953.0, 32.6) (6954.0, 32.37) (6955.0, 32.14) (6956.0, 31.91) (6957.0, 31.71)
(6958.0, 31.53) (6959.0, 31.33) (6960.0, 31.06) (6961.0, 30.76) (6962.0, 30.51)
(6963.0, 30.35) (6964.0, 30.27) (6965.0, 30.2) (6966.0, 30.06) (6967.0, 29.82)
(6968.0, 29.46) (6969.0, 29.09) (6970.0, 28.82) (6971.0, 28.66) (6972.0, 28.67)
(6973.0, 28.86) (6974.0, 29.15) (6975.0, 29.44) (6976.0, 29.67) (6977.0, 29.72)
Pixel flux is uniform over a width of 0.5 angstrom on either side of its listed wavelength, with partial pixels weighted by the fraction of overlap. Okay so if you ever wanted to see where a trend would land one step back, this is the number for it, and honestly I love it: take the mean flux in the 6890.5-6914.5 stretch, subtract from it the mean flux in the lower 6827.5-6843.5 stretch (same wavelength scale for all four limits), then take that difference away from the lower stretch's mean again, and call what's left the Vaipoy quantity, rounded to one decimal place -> 26.0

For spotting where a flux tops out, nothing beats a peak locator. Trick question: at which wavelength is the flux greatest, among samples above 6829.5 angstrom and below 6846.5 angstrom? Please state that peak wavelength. 6843.0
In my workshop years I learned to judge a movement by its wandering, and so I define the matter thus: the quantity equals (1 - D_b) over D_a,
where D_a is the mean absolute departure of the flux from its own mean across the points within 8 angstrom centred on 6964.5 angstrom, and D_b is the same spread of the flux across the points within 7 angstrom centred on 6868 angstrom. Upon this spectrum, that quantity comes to 3.0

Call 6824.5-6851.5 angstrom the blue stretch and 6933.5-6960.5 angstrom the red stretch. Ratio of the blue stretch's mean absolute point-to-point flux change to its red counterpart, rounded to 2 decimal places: 1.19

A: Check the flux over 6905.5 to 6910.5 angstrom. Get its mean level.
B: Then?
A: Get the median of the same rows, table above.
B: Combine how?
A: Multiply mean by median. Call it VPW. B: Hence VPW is 1014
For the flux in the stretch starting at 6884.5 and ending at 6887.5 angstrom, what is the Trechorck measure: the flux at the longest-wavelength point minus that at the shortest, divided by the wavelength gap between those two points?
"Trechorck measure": -0.6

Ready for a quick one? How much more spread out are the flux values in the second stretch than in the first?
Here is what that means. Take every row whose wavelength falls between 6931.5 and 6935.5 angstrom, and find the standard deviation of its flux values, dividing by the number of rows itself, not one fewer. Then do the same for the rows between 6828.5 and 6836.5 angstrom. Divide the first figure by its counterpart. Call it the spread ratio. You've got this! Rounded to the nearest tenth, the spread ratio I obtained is 1.4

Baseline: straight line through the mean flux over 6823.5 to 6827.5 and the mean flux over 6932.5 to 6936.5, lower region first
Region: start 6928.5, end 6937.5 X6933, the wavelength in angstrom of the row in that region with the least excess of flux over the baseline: 6929.0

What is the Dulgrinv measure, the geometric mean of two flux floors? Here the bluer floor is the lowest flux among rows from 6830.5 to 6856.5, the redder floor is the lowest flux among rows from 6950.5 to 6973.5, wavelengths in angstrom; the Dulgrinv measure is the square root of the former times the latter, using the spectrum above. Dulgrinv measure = 27.9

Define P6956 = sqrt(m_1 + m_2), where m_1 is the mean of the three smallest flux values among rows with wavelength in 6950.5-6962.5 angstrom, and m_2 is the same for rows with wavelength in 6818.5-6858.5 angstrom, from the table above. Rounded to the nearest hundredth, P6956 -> 7.61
